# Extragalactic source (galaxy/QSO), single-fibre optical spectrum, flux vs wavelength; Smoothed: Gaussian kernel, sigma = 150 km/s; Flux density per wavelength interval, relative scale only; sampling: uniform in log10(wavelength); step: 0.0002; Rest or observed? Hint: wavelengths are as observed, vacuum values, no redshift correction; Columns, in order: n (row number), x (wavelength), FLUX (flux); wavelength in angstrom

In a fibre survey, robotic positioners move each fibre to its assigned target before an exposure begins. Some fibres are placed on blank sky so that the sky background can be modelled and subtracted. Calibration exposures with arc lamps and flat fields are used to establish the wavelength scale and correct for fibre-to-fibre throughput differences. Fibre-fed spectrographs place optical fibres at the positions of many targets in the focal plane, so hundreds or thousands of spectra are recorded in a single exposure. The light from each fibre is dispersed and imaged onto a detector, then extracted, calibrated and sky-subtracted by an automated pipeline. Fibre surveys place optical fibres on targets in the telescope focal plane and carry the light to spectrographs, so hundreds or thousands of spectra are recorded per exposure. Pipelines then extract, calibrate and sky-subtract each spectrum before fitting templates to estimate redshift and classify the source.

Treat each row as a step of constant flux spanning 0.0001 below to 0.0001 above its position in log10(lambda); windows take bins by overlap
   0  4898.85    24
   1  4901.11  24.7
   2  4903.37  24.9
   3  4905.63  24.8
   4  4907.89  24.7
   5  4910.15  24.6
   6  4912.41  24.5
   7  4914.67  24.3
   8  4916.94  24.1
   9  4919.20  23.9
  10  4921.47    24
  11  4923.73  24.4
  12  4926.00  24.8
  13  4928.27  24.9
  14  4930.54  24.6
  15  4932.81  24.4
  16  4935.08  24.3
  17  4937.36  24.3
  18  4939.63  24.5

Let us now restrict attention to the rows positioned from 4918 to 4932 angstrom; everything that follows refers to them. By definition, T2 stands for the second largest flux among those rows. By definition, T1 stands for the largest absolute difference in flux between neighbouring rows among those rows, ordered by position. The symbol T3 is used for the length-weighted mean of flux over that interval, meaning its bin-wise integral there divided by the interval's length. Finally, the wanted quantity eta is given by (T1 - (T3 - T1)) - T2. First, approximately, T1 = 0.400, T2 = 24.8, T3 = 24.44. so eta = -48.4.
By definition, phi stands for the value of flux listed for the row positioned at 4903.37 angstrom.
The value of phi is 24.9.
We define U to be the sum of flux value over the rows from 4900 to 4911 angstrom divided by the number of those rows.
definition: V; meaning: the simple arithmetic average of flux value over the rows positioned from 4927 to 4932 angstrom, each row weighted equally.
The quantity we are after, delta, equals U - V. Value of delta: 0.0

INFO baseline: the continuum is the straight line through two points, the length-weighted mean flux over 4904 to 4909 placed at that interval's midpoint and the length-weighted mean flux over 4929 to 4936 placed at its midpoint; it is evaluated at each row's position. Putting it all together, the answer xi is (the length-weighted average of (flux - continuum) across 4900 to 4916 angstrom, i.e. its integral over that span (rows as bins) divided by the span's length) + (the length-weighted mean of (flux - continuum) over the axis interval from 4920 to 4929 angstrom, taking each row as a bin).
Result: -0.18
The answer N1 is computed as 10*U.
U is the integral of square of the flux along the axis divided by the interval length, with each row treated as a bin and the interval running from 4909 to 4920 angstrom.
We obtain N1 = 5904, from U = 590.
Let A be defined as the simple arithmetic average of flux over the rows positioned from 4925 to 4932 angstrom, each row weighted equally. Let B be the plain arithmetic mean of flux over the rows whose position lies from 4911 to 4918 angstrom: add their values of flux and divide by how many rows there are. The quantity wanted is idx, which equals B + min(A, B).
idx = 48.6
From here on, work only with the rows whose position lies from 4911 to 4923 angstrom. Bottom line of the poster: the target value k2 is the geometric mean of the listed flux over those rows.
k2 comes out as 24.2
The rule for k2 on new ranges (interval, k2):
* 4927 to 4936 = 24.5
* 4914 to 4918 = 24.2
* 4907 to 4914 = 24.6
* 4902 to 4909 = 24.8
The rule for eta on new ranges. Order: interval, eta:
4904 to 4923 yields -48.7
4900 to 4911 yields -49.1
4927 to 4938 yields -48.5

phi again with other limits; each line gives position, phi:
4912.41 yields 24.5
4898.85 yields 24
